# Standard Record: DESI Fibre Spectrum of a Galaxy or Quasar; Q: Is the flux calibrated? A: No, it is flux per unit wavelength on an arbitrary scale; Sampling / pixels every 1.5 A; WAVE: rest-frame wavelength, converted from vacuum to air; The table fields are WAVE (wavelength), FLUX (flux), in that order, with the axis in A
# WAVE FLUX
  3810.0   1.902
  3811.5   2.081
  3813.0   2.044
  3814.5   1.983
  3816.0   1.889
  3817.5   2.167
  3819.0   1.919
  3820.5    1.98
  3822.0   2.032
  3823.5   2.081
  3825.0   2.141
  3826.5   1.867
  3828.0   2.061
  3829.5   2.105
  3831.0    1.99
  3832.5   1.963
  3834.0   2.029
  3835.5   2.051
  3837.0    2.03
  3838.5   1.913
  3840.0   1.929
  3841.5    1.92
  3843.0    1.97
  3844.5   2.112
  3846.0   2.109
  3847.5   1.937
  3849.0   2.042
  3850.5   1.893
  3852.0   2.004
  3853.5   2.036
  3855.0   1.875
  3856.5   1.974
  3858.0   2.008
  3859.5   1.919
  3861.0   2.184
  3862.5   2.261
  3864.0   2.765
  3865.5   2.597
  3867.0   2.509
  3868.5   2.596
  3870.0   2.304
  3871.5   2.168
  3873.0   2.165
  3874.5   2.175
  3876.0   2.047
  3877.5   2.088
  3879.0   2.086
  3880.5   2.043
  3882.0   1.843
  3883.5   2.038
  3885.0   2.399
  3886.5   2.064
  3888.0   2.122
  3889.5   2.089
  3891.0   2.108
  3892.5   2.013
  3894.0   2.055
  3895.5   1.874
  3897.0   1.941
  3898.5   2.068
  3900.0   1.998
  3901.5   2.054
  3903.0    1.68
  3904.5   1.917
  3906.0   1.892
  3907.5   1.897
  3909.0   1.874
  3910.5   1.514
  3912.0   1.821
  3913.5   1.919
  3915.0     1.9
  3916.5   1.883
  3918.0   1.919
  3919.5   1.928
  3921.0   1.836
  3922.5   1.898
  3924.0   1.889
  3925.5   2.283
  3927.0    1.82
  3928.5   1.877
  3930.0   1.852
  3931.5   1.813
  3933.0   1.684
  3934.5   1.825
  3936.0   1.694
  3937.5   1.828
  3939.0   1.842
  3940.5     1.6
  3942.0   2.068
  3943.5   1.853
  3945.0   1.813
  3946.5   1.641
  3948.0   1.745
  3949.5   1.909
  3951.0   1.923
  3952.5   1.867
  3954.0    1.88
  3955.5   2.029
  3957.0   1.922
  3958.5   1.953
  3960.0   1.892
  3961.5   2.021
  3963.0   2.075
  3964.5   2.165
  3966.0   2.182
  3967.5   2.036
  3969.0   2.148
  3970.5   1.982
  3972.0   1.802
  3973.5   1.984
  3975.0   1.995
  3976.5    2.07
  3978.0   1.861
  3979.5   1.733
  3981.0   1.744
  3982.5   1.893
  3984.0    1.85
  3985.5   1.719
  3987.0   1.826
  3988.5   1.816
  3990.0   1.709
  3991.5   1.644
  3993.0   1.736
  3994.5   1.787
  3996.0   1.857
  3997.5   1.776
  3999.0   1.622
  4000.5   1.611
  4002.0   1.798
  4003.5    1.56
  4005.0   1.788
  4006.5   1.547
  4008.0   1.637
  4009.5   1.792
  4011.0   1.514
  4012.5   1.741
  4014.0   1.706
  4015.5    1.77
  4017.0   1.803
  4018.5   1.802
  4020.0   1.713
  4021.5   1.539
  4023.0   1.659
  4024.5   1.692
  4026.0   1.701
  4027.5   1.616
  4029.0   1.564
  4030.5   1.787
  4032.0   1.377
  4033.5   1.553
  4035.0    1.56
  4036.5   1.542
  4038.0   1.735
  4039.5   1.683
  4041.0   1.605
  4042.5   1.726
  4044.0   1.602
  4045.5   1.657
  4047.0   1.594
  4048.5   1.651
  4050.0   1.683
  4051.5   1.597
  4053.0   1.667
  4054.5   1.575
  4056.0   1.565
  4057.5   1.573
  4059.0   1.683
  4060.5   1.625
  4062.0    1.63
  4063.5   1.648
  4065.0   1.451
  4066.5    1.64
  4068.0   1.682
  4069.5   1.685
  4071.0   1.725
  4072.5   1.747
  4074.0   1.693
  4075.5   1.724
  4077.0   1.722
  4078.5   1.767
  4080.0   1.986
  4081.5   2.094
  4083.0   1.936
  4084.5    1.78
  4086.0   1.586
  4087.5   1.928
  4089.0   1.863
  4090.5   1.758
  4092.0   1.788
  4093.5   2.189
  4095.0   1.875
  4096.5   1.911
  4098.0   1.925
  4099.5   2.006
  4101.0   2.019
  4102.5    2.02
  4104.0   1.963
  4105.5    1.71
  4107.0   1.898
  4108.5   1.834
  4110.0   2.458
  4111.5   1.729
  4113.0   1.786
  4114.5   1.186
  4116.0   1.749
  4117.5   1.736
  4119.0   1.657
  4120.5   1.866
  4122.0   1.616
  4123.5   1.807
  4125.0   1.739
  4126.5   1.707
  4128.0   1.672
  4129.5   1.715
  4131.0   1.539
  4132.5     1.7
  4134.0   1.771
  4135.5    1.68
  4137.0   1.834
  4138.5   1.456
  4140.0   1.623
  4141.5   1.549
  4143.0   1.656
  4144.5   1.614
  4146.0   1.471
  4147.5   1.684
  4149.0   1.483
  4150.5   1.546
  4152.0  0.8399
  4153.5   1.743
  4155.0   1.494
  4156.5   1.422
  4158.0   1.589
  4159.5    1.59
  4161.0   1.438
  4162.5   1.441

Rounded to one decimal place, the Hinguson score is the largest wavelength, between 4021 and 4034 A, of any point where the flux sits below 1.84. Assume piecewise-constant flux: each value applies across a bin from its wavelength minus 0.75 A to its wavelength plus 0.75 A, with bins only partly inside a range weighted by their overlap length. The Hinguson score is 4033.5 A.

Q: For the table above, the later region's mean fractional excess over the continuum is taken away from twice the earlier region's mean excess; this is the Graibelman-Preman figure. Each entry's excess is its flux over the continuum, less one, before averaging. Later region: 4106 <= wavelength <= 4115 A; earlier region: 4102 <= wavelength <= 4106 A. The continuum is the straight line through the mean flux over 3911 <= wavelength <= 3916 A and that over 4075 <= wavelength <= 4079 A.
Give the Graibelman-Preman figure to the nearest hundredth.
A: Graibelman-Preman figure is 0.15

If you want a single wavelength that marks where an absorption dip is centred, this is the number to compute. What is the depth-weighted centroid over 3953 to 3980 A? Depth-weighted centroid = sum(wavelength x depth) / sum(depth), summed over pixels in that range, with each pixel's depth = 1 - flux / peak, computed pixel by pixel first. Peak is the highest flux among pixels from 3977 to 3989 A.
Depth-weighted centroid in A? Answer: 3964.9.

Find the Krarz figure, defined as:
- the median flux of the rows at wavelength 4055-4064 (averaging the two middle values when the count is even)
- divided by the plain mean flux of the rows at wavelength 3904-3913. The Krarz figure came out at 0.89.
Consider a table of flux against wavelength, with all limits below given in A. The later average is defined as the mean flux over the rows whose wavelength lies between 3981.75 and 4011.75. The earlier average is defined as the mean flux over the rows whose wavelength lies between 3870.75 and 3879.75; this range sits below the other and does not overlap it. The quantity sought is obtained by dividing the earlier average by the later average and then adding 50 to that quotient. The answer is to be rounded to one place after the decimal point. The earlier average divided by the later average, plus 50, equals 51.2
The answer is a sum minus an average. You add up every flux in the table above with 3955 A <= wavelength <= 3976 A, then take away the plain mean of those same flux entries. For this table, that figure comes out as 26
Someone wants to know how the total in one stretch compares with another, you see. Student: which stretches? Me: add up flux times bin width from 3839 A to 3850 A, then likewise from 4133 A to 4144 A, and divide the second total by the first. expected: 0.83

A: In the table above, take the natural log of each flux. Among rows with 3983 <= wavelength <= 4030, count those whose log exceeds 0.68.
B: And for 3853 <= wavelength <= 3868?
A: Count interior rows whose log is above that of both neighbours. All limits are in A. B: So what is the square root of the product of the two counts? 0.0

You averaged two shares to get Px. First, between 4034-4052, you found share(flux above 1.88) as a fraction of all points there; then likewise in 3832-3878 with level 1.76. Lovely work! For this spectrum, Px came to 0.500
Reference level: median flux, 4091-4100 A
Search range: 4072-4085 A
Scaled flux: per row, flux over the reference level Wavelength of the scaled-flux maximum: 4081.5 A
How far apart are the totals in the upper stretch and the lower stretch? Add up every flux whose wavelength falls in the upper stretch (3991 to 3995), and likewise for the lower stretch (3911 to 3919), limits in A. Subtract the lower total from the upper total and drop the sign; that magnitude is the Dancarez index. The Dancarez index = 4.3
